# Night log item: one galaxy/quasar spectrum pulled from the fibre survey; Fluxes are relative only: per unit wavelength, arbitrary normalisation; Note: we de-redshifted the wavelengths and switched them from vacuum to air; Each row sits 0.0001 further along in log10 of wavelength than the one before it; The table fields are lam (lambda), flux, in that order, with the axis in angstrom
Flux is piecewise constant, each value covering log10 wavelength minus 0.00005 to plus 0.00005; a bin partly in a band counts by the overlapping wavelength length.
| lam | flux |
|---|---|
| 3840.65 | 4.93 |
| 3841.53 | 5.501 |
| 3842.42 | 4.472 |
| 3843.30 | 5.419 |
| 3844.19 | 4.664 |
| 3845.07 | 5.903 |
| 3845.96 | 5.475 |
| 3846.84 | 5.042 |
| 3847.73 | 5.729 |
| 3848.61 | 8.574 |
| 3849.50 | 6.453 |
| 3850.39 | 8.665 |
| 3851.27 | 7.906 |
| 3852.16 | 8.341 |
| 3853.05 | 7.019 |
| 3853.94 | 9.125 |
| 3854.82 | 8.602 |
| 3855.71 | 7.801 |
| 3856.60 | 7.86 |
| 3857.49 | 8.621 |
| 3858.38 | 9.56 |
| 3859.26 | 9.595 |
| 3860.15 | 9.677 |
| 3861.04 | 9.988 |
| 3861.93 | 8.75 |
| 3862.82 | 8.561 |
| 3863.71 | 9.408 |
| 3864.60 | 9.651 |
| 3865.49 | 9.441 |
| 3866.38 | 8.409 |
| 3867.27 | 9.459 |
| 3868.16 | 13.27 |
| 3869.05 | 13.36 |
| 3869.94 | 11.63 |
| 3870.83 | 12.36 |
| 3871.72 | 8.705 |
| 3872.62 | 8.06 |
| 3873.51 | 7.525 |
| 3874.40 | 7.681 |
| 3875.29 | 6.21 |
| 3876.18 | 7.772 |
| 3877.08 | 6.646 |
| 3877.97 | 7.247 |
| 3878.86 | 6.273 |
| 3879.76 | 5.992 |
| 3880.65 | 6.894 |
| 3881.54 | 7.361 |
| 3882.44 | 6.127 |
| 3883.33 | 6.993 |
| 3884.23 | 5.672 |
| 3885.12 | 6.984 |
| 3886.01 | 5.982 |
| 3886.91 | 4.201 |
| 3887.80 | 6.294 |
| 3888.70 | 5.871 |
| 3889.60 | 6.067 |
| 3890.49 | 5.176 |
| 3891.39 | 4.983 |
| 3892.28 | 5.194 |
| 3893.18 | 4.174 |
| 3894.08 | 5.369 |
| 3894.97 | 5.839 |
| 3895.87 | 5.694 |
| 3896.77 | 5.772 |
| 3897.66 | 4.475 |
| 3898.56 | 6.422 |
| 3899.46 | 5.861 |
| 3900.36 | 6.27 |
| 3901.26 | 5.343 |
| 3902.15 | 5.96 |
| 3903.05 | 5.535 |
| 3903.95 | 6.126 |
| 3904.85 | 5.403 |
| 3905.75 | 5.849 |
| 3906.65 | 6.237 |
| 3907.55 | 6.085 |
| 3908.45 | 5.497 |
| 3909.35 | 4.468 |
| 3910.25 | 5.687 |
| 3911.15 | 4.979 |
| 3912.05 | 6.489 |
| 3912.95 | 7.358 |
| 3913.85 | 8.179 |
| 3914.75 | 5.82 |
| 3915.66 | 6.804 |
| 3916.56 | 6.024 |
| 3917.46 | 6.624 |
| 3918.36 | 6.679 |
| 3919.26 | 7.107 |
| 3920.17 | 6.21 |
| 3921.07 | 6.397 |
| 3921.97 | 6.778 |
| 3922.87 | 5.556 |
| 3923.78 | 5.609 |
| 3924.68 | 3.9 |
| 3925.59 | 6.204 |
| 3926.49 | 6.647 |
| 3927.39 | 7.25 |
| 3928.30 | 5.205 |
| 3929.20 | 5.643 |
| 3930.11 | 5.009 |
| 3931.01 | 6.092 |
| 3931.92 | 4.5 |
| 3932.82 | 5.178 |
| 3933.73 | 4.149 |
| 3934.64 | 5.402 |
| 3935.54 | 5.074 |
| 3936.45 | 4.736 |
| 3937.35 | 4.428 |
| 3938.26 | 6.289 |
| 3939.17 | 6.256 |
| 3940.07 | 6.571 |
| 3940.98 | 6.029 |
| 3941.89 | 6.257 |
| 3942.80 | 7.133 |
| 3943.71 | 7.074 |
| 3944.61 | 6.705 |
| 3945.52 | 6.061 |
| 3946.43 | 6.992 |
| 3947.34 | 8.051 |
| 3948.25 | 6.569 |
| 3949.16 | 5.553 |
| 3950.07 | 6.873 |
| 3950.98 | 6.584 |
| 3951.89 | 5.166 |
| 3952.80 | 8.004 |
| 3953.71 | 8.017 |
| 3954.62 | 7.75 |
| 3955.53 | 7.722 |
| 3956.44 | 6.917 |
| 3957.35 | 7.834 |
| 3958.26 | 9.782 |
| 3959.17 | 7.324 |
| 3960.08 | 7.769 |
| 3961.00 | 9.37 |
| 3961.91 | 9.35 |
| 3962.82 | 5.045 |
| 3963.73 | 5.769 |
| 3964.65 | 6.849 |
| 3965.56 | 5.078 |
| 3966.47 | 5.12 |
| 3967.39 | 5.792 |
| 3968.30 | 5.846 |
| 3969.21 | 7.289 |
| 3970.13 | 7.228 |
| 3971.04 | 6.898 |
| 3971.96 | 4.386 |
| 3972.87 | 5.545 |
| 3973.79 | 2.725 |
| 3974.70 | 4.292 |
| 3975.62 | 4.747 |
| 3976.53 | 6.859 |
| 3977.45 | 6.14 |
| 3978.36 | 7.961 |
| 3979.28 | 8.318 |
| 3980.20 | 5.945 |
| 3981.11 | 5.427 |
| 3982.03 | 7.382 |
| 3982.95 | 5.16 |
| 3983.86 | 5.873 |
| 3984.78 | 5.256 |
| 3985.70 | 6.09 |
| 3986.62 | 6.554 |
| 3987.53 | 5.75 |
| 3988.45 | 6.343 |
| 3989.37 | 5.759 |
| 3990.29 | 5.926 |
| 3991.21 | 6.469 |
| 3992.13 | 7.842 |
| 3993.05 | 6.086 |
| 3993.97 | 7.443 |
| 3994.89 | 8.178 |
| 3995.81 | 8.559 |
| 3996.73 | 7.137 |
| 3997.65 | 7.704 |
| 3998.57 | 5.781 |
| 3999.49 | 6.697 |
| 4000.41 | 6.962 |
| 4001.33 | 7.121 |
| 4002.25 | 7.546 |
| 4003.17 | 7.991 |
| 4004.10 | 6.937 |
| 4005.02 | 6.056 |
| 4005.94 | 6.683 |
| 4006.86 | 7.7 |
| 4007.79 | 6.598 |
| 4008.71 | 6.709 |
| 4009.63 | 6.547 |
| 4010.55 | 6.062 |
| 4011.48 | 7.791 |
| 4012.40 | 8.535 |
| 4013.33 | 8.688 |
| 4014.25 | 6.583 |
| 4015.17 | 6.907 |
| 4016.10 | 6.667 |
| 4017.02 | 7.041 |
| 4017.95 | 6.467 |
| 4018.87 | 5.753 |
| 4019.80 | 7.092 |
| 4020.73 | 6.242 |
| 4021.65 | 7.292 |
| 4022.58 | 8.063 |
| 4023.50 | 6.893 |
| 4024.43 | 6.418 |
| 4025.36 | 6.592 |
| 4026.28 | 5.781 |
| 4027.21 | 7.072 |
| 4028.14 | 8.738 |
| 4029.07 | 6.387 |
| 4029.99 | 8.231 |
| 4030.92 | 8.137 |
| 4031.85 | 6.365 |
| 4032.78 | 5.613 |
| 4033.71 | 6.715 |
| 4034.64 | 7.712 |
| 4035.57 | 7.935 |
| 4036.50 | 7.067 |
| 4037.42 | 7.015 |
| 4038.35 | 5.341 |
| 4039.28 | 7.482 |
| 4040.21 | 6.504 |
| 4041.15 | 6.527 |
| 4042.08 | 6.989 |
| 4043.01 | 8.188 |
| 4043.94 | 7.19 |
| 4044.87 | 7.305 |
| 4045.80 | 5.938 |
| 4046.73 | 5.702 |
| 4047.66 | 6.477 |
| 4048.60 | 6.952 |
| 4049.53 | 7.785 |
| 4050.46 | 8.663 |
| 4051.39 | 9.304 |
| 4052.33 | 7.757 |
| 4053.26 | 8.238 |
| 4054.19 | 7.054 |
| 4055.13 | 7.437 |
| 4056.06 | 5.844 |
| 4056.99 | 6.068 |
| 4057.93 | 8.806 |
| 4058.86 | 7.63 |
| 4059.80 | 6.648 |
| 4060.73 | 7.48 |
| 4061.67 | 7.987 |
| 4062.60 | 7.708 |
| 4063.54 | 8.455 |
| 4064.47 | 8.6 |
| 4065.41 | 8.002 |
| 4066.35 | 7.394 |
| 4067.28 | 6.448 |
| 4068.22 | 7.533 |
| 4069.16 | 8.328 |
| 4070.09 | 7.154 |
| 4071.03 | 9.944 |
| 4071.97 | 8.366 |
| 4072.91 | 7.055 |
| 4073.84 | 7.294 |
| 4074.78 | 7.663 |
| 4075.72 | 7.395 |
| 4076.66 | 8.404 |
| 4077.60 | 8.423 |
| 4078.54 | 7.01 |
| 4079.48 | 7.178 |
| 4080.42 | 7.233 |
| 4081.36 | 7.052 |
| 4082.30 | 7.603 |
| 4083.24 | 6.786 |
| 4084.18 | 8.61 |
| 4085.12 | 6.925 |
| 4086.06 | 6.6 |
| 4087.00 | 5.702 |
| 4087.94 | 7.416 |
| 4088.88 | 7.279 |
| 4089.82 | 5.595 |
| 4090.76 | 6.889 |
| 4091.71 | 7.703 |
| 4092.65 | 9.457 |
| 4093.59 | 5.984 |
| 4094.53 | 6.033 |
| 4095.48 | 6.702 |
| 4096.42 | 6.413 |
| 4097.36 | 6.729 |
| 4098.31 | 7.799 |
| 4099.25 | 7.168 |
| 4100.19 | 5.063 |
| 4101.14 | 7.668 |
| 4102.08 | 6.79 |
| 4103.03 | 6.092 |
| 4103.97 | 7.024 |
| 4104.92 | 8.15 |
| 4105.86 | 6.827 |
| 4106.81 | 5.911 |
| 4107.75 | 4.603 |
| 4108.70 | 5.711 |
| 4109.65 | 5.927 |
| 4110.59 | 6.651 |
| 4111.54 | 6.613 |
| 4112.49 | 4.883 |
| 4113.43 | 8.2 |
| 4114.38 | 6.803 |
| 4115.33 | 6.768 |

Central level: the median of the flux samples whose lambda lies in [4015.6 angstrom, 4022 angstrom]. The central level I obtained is 6.7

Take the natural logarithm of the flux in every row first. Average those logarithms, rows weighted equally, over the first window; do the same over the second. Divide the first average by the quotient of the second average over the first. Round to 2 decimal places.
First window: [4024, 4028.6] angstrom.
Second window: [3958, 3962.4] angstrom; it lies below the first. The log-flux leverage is 1.72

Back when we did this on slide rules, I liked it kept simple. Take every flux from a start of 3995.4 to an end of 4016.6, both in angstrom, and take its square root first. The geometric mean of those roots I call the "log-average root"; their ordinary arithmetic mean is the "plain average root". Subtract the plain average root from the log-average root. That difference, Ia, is -0.004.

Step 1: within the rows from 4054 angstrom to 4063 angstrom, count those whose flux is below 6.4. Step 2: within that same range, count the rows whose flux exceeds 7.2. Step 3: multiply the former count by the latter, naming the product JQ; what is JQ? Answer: 12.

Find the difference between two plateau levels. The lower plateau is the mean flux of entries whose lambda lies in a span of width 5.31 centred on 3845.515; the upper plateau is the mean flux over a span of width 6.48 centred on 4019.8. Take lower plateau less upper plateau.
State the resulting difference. -1.5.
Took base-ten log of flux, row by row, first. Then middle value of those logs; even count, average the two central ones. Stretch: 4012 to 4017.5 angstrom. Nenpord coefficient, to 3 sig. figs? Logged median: 0.843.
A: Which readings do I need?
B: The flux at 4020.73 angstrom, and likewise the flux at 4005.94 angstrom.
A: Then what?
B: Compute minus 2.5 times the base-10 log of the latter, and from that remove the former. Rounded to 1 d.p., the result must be -8.3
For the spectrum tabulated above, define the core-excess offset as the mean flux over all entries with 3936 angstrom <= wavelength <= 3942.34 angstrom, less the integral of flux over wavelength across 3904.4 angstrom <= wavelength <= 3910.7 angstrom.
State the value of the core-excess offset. -29.5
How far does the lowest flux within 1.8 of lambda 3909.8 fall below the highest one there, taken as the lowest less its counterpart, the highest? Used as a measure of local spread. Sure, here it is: -1.22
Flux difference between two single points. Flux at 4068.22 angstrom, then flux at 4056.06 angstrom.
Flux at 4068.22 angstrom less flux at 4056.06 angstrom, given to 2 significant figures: 1.7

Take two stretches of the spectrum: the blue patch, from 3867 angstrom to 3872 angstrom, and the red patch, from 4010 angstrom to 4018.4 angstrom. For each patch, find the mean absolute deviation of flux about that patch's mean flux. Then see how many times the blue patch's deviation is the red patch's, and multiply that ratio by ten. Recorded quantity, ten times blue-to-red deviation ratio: 20.8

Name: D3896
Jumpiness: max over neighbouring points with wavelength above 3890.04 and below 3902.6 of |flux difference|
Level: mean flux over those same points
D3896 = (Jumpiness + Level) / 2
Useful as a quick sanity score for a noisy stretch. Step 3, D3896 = 3.71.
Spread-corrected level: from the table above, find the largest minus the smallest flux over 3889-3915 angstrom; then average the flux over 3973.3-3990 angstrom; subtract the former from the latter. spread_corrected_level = 2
